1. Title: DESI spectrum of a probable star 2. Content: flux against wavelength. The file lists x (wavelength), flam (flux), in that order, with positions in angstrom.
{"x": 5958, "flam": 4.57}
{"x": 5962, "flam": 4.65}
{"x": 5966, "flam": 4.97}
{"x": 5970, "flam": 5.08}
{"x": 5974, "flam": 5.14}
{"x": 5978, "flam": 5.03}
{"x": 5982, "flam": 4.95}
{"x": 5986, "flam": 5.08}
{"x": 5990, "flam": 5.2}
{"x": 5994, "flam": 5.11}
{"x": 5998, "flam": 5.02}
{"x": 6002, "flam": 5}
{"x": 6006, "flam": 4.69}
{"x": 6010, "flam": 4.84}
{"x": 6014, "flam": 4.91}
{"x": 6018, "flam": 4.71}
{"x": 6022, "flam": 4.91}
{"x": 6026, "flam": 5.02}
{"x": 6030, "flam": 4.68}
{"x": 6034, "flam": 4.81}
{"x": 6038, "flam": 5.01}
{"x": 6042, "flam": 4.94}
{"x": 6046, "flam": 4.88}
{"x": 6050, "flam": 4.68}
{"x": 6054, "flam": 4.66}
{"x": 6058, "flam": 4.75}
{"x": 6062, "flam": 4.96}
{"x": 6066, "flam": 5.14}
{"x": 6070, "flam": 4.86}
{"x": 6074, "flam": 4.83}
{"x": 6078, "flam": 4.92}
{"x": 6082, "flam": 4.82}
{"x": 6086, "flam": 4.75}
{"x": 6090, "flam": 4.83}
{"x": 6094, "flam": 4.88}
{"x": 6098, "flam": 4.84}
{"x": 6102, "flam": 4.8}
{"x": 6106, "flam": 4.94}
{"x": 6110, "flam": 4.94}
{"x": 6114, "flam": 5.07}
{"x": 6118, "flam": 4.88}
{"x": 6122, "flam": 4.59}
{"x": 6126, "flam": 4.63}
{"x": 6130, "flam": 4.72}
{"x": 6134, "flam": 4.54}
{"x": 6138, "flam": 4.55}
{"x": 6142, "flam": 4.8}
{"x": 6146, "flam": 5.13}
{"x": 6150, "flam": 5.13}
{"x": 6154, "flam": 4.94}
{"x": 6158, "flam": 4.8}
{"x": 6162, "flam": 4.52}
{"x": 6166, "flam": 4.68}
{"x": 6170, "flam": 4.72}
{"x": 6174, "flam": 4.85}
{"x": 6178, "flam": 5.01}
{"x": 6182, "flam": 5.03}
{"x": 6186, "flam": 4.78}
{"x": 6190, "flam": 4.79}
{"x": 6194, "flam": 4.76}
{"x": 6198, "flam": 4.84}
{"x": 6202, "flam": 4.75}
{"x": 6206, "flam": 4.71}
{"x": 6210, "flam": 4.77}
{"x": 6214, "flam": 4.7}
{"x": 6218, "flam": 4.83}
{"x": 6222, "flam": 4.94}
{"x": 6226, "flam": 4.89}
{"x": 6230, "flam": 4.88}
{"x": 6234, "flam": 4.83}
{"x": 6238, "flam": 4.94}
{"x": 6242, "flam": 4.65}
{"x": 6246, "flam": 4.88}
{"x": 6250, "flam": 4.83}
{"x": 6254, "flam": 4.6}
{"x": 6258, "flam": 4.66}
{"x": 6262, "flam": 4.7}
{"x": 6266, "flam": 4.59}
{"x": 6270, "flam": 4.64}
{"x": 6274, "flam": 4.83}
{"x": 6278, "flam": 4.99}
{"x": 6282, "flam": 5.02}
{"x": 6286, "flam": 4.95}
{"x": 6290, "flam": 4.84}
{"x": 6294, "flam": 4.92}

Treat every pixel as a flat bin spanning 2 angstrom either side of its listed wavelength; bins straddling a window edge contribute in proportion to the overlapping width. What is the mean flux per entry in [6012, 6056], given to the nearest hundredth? 4.84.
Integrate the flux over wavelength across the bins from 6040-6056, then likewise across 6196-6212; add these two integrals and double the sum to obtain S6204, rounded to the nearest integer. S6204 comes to 306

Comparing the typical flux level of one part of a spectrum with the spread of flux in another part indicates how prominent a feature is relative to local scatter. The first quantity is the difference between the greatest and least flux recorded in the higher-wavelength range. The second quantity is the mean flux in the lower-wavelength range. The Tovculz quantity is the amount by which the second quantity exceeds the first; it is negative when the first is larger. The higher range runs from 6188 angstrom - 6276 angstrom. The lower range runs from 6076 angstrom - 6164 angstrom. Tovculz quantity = 4.47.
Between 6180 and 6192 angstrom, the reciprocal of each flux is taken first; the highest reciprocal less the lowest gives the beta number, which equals 0.010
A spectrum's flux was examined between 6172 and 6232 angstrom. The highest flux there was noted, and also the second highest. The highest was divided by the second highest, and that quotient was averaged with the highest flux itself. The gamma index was 3.02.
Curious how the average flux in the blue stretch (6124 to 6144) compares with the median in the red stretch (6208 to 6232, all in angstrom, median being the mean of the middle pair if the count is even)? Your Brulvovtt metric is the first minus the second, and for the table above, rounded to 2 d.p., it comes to -0.21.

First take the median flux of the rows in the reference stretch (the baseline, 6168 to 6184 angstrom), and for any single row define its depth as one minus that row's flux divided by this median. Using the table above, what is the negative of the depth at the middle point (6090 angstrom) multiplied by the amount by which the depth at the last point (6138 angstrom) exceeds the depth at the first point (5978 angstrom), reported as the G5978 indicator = -0.0020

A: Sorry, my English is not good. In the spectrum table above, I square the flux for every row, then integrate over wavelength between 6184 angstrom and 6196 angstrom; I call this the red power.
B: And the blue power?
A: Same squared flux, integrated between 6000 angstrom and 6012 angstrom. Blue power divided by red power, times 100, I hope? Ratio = 103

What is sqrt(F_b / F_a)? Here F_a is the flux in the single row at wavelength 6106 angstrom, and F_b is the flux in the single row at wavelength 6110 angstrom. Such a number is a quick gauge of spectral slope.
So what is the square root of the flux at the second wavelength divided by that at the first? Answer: 1.00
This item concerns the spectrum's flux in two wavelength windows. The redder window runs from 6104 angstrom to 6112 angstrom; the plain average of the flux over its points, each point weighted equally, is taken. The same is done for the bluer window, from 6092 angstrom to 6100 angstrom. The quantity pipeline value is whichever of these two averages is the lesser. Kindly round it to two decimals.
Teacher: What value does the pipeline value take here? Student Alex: 4.86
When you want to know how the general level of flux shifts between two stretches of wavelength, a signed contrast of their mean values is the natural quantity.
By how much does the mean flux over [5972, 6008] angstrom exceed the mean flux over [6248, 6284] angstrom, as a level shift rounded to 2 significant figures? 0.26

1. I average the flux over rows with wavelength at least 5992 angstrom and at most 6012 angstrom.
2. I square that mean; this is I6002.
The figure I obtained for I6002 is 24.3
